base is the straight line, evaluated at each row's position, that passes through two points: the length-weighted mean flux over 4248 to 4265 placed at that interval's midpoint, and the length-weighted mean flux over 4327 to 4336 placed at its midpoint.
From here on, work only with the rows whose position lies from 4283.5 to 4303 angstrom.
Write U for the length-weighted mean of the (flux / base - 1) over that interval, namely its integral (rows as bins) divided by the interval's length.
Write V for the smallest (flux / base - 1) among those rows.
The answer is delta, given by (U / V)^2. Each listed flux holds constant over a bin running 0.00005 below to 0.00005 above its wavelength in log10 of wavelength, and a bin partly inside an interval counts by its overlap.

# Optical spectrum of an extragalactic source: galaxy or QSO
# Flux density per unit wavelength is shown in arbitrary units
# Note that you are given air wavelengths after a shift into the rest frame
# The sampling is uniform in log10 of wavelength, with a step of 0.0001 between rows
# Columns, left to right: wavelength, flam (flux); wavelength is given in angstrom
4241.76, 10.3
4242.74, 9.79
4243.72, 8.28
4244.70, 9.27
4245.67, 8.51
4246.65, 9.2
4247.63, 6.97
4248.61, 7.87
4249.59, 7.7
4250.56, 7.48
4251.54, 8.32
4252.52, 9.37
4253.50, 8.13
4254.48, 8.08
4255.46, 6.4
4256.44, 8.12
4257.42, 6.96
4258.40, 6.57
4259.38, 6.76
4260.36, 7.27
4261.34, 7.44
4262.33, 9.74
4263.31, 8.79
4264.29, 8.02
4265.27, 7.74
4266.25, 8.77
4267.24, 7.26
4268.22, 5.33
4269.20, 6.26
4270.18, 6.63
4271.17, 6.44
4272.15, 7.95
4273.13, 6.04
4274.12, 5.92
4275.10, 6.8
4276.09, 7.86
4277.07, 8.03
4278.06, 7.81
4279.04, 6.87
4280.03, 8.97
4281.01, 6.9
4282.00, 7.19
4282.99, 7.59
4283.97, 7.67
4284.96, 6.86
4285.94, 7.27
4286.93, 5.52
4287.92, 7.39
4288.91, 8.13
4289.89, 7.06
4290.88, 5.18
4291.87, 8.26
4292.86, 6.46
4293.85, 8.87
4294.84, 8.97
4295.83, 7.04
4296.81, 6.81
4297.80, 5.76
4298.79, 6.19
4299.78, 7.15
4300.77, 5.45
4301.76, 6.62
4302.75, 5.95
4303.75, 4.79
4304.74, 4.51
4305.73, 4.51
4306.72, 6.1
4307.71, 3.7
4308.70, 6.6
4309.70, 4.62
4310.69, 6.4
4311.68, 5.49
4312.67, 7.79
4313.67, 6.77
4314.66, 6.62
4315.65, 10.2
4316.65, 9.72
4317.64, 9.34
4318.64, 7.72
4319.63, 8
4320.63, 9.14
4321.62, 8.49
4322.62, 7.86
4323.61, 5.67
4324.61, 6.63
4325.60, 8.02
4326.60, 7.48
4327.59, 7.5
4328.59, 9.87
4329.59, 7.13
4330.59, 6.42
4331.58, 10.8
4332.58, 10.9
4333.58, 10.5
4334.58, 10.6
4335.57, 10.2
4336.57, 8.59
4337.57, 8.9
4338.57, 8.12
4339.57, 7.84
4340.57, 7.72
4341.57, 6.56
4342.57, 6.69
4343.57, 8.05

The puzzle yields 0.23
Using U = -0.19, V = -0.4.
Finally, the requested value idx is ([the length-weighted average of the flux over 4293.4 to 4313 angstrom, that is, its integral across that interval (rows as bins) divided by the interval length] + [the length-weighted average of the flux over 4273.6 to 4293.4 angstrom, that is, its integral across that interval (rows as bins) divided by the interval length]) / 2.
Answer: 6.7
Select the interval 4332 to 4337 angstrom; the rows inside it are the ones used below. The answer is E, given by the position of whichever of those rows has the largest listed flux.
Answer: 4332.58 angstrom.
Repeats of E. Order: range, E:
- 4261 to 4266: 4262.33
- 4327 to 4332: 4331.58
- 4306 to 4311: 4308.70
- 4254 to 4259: 4256.44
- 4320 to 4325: 4320.63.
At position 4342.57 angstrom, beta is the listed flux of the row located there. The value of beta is 6.69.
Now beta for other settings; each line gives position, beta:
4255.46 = 6.4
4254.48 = 8.08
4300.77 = 5.45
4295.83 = 7.04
